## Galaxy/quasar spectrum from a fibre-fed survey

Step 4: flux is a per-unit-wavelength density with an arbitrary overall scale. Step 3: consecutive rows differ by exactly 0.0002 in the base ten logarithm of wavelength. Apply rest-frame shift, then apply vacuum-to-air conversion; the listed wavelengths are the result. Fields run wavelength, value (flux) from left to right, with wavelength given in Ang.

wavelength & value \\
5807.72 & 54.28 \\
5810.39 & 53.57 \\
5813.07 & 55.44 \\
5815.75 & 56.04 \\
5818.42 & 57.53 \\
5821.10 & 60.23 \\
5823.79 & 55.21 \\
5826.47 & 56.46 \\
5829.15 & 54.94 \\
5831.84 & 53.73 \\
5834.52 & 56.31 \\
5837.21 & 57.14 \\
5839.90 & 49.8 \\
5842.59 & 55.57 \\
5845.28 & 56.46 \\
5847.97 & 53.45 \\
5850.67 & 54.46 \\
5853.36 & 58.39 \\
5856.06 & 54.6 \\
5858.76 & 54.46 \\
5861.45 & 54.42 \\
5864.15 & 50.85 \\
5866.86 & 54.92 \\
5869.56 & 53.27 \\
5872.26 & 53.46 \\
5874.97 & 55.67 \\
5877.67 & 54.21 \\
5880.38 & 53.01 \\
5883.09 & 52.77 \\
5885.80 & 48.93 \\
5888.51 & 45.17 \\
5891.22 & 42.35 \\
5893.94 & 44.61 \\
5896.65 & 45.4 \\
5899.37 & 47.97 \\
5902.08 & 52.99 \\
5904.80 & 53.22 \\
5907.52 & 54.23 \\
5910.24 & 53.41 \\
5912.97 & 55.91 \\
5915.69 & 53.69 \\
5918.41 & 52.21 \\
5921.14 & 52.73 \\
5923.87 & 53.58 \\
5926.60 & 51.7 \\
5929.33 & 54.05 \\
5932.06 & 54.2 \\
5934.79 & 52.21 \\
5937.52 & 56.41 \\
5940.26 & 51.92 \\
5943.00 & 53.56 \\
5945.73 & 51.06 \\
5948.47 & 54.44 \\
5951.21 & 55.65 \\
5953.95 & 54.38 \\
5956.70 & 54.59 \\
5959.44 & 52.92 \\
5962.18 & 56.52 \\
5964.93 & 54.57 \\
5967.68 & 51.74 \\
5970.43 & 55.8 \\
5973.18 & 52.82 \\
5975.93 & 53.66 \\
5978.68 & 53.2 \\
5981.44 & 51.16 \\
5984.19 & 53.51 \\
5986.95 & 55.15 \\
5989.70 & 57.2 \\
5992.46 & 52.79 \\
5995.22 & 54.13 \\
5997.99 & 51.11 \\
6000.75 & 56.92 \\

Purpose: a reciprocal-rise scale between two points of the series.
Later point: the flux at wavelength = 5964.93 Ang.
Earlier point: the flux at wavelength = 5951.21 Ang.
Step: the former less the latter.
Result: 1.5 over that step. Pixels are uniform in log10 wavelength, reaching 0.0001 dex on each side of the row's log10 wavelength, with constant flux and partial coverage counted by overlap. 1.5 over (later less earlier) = -1.4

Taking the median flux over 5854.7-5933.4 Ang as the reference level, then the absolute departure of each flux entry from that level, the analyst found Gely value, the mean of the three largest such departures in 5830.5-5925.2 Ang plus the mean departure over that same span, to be 12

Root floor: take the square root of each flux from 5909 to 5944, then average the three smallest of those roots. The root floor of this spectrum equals 7.21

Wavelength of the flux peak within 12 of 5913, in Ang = 5912.97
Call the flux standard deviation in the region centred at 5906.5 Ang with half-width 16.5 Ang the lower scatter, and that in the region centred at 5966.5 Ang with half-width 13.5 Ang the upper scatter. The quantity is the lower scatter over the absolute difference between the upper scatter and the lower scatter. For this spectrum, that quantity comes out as 1.5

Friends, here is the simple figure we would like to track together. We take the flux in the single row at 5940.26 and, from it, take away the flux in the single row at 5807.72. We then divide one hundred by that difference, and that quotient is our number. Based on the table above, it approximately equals -42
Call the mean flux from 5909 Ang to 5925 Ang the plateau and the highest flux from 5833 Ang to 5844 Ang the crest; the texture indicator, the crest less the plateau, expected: 3.6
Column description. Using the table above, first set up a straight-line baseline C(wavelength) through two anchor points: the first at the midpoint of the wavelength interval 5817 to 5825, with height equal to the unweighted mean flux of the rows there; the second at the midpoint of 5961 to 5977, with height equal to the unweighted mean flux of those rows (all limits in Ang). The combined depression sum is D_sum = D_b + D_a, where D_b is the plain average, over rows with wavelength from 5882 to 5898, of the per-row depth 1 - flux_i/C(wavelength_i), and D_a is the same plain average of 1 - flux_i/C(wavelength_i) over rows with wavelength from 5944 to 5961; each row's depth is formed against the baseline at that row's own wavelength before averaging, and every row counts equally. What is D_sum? 0.18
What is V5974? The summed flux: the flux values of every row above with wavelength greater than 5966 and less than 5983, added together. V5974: 318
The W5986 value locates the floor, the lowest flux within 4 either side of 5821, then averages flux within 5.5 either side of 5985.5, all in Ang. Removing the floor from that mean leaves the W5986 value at -1.0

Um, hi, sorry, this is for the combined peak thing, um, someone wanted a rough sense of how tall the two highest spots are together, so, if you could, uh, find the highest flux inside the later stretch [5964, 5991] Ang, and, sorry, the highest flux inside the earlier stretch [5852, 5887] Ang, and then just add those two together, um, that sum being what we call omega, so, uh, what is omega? 116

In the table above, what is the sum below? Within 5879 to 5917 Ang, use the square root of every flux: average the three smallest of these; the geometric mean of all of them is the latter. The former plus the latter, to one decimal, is 13.7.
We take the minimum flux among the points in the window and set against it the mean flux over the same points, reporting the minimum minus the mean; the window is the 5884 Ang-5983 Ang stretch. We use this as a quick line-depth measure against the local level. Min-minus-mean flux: -10.0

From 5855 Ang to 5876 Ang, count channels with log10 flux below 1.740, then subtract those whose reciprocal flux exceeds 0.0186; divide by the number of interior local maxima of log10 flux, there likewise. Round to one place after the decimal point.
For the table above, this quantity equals 4.0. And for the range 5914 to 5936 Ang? 1.0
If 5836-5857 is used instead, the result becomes 1.0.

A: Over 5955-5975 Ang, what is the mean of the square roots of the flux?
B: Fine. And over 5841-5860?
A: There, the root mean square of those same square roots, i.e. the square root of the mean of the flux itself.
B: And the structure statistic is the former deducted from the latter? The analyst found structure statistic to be 0.08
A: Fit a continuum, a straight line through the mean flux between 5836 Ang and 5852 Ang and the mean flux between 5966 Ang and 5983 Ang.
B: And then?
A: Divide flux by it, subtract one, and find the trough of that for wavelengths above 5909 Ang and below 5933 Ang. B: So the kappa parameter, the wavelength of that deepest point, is 5926.60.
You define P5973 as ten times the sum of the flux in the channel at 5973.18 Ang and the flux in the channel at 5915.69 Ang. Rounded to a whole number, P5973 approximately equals 1065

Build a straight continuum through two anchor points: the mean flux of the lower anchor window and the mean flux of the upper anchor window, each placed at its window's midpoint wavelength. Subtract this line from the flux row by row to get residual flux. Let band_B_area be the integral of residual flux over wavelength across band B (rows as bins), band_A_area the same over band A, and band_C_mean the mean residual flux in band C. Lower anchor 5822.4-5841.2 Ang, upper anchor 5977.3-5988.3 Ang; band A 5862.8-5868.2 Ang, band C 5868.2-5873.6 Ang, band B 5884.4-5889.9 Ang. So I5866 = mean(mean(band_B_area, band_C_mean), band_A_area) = -14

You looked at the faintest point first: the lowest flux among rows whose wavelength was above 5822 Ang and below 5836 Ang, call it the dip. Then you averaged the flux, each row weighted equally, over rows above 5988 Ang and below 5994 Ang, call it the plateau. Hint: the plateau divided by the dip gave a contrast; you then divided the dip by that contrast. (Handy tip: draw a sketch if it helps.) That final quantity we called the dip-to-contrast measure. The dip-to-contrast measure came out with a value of 52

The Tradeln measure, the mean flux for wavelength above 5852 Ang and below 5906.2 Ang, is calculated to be 51.5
